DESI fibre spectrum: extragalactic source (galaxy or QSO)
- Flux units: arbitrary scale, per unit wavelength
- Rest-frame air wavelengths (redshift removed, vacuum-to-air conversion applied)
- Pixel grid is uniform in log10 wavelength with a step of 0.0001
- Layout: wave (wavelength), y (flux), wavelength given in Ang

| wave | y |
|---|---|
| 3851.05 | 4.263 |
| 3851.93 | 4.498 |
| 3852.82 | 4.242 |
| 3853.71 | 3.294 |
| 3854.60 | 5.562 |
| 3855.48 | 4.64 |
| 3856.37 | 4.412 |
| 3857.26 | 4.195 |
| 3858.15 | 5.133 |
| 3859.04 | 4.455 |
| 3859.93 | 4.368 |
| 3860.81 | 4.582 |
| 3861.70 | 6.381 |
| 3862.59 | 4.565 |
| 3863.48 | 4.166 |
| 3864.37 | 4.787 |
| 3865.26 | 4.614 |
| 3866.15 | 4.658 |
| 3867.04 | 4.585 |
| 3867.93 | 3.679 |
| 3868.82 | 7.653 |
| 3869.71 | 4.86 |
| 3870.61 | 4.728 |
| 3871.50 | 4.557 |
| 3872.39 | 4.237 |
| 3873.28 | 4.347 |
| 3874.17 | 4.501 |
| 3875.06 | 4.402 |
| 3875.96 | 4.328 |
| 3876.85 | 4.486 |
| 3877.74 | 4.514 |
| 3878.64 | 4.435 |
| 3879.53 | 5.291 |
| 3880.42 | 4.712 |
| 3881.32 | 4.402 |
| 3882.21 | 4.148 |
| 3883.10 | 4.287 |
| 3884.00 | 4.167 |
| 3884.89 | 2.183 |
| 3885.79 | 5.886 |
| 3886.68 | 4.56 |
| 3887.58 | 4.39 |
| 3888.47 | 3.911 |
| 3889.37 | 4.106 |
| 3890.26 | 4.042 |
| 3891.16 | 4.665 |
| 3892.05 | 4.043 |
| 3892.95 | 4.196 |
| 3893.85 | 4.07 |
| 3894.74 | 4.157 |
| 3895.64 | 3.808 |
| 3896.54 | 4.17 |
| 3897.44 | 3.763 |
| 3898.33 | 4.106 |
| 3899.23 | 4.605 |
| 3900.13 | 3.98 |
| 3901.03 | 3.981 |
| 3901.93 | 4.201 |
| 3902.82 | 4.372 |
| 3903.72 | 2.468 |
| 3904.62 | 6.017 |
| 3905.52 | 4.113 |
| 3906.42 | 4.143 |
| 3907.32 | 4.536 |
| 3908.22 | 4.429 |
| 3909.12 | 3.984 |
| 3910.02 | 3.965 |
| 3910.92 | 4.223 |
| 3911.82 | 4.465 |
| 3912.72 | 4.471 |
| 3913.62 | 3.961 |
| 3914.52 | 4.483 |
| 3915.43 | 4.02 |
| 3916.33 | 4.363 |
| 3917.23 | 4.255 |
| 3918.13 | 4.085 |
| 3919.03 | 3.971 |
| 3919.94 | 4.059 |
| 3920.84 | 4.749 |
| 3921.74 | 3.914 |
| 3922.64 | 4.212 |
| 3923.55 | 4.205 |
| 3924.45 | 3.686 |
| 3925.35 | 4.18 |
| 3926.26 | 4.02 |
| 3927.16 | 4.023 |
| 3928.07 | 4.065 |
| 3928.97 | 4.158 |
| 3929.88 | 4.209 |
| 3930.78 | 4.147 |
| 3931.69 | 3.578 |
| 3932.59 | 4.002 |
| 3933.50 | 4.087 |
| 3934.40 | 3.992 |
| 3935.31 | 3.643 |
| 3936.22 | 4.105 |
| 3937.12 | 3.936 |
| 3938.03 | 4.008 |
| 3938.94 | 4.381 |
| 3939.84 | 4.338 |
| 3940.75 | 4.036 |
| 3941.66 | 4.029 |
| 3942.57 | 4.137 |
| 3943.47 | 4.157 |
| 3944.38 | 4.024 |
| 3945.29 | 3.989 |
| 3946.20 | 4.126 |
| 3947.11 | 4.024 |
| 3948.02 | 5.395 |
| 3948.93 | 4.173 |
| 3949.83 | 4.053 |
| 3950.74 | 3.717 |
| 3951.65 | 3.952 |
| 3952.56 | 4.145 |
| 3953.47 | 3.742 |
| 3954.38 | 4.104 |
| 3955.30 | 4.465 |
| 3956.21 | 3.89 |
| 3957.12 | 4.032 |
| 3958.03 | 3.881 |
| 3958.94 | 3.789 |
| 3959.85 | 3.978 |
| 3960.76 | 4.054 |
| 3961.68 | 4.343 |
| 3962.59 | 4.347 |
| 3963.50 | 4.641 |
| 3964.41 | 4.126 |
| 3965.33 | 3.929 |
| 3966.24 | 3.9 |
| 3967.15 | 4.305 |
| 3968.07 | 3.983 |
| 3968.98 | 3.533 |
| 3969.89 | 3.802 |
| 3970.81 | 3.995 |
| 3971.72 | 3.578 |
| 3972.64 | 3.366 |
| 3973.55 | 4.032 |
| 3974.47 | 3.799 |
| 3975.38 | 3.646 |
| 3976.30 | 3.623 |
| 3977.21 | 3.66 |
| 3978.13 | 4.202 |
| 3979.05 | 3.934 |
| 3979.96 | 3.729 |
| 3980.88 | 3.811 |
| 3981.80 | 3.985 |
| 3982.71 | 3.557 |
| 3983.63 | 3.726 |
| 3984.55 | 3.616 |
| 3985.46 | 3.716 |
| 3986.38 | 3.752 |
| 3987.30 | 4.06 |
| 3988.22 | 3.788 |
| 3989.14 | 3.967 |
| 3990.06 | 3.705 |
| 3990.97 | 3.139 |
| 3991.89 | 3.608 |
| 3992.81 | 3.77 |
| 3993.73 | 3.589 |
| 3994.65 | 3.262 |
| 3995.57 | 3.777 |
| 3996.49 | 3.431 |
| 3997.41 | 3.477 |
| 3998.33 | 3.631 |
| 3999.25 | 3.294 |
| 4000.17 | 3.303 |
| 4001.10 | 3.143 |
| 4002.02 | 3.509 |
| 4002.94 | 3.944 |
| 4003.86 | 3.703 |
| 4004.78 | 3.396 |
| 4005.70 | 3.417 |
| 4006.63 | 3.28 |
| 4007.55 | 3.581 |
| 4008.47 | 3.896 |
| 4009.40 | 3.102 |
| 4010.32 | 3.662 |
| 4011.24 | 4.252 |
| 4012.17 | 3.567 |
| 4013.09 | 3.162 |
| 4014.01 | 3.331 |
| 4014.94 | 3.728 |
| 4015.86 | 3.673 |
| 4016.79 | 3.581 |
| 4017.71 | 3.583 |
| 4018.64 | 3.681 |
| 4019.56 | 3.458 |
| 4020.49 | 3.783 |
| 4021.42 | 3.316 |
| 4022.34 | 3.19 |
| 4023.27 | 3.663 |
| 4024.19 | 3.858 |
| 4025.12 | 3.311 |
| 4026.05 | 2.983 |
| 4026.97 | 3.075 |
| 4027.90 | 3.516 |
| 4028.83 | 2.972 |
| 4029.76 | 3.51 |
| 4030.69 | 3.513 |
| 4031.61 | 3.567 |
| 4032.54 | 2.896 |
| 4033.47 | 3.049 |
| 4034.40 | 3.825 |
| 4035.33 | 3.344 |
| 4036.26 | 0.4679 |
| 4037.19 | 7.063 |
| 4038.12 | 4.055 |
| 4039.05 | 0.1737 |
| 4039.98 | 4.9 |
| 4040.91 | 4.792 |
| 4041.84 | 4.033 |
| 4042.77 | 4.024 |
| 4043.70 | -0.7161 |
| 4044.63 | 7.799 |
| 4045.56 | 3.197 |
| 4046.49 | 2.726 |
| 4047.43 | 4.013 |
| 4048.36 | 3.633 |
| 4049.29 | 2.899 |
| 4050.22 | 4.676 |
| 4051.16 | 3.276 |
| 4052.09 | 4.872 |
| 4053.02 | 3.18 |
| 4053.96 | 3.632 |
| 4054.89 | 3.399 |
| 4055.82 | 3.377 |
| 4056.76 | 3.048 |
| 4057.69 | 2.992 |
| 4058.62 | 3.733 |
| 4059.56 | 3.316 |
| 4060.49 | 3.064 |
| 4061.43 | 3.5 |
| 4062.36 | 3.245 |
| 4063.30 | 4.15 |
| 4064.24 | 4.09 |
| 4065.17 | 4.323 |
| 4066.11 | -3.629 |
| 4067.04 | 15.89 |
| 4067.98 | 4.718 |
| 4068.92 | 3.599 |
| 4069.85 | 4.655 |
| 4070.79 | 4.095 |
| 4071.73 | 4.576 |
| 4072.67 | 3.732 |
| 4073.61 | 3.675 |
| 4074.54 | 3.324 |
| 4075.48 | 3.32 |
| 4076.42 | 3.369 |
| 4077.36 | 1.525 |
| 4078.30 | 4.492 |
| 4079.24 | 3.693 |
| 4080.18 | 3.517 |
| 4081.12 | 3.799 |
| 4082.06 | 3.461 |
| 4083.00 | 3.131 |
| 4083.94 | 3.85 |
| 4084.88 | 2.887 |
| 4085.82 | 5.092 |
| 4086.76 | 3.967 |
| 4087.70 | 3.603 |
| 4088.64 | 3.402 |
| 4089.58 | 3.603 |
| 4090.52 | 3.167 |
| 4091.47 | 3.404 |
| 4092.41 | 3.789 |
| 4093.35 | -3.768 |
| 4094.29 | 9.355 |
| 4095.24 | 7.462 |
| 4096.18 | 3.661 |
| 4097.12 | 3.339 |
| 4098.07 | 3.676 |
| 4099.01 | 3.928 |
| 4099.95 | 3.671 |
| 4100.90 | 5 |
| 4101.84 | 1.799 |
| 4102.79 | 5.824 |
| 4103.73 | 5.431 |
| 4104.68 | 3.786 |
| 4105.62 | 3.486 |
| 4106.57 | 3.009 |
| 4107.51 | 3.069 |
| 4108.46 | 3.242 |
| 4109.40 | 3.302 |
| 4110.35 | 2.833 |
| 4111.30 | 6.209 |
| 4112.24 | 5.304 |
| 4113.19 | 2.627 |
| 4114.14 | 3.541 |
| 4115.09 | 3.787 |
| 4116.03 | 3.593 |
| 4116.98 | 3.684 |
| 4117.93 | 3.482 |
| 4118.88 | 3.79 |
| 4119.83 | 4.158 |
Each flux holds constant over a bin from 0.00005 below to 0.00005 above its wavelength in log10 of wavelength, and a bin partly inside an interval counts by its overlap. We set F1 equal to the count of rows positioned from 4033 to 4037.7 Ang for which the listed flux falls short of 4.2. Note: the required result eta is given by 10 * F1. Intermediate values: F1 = 4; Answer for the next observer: 40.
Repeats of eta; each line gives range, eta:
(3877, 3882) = 0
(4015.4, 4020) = 50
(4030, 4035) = 50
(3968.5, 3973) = 50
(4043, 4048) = 40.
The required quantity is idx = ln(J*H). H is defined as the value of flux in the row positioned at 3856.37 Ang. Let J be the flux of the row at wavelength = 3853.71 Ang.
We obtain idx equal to 2.68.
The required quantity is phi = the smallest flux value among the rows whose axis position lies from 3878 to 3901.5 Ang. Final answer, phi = 2.183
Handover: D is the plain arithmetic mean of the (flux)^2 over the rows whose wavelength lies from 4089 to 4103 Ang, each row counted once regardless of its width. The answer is 22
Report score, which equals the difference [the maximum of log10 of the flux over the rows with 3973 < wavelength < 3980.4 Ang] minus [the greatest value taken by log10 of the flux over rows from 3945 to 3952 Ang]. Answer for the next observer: -0.11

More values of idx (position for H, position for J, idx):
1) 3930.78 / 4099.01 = 2.79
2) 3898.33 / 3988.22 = 2.74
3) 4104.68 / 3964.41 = 2.75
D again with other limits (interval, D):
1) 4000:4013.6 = 13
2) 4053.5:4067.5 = 29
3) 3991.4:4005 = 12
